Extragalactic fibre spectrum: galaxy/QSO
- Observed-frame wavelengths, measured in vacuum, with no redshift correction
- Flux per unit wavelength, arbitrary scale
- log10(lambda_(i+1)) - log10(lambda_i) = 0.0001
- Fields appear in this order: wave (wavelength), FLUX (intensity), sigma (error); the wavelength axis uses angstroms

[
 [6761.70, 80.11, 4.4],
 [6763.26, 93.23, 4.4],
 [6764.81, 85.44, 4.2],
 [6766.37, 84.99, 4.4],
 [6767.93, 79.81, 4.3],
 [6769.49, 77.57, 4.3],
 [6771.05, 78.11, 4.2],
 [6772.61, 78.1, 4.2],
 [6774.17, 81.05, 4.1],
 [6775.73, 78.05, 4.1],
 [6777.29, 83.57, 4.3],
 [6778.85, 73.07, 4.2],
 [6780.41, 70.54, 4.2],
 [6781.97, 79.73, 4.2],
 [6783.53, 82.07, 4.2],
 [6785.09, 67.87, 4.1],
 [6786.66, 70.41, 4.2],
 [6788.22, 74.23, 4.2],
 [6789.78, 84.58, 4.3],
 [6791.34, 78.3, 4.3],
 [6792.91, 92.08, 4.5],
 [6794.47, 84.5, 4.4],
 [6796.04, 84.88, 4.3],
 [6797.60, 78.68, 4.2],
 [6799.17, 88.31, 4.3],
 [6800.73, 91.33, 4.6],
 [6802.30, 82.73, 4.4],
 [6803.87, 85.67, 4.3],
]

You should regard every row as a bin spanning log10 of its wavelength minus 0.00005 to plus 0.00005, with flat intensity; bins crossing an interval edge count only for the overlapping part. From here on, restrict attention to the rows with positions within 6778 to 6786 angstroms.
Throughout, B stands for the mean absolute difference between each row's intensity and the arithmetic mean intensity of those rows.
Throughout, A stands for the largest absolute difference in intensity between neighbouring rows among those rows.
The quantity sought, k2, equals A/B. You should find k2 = 2.8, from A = 14.2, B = 5.0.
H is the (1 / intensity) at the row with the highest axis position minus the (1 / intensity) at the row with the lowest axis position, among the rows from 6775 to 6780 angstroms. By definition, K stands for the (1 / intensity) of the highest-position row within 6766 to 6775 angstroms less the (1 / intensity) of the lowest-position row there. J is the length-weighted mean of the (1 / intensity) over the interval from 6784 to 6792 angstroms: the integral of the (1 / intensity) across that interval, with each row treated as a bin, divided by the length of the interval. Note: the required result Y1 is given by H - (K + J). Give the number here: -0.013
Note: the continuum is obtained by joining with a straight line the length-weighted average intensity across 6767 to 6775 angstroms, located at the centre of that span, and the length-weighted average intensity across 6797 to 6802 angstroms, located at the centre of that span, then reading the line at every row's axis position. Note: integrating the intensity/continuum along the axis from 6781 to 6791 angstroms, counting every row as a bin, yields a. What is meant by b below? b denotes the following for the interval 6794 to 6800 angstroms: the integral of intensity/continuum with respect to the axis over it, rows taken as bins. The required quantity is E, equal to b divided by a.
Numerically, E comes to 0.64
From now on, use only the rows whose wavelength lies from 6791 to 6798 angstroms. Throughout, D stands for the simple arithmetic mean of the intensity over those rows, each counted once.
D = 84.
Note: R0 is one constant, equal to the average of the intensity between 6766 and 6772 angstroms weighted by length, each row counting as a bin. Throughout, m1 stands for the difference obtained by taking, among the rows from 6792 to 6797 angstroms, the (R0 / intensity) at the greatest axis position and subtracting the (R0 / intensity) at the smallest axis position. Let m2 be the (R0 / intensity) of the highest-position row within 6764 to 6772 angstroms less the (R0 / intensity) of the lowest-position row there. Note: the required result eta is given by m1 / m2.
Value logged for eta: 0.84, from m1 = 0.073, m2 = 0.09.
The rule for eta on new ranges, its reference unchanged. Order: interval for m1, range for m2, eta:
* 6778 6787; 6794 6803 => 2.04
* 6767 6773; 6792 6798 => 0.15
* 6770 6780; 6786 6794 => -0.26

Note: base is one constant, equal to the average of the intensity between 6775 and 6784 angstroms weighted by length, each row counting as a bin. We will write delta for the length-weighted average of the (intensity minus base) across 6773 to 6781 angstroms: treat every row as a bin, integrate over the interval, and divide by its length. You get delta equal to -0.3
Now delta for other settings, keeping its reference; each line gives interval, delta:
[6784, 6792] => -2.4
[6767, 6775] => 1.3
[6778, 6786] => -3.1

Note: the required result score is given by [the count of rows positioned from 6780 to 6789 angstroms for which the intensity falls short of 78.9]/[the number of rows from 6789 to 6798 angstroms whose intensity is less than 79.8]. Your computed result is 2.0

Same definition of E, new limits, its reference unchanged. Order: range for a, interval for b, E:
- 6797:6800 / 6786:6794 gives 2.61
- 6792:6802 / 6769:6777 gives 0.79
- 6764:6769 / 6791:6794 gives 0.57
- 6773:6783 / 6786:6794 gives 0.80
